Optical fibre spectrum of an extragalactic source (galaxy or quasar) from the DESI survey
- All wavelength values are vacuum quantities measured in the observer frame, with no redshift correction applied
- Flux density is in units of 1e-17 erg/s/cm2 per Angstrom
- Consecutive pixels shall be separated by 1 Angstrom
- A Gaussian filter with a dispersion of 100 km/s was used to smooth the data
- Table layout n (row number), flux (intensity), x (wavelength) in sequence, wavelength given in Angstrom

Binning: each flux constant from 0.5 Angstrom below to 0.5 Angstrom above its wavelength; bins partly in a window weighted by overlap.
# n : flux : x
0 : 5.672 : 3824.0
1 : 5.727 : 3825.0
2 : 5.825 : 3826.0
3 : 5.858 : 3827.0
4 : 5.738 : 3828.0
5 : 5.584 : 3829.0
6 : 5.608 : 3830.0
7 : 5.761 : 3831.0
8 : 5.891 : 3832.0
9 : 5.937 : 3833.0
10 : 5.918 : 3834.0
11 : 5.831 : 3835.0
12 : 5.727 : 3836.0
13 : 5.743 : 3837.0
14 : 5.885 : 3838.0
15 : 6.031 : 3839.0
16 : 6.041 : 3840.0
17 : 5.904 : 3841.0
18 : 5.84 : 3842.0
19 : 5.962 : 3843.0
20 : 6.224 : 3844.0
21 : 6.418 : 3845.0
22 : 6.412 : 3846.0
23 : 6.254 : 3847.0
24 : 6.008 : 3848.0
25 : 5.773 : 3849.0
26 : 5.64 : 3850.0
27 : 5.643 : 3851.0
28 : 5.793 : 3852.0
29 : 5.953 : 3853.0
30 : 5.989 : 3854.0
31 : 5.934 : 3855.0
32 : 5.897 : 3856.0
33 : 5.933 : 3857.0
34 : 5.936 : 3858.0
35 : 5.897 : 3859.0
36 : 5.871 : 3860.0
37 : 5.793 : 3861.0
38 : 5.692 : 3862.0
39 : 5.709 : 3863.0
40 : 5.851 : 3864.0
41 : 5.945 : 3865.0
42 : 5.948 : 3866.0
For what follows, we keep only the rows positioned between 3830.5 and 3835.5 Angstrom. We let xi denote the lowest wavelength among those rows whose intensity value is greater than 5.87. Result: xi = 3832.0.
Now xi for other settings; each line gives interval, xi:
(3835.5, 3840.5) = 3838.0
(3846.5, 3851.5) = 3847.0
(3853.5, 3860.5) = 3854.0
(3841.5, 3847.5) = 3843.0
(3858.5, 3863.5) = 3859.0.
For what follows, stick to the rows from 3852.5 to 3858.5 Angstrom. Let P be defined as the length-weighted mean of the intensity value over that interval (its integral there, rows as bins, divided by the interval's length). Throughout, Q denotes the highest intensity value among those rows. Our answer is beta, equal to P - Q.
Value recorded -0.05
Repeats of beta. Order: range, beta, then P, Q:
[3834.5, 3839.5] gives -0.19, 5.84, 6.031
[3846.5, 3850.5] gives -0.34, 5.92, 6.254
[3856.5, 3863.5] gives -0.10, 5.83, 5.936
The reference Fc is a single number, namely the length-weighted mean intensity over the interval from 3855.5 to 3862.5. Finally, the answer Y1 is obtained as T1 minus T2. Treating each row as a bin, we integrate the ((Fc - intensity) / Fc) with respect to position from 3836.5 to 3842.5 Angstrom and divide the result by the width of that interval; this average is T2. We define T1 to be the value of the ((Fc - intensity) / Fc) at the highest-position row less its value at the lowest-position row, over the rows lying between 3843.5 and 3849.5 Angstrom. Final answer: 0.09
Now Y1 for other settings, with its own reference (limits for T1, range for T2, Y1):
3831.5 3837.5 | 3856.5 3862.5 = 0.02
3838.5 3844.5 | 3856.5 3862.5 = -0.03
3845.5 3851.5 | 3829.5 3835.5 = 0.13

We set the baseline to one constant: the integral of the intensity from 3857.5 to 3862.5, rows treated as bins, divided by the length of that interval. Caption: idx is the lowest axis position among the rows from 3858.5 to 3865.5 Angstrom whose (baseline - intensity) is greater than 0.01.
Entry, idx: 3861.0 Angstrom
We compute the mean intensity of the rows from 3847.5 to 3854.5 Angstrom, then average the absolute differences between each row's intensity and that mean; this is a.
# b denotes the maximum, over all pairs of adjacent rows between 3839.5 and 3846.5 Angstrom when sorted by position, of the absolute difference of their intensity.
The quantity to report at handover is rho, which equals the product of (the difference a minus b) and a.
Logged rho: -0.0172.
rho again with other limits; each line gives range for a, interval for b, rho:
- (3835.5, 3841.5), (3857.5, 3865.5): -0.0040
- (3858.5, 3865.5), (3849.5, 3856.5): -0.0064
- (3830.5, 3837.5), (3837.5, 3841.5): -0.0053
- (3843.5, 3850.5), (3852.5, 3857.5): 0.0509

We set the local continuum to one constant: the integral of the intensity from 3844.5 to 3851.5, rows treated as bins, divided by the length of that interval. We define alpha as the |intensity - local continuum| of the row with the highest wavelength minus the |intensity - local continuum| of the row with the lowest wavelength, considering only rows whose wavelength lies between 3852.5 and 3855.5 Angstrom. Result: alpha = 0.02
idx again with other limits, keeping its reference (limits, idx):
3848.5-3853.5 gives 3849.0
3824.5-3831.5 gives 3825.0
